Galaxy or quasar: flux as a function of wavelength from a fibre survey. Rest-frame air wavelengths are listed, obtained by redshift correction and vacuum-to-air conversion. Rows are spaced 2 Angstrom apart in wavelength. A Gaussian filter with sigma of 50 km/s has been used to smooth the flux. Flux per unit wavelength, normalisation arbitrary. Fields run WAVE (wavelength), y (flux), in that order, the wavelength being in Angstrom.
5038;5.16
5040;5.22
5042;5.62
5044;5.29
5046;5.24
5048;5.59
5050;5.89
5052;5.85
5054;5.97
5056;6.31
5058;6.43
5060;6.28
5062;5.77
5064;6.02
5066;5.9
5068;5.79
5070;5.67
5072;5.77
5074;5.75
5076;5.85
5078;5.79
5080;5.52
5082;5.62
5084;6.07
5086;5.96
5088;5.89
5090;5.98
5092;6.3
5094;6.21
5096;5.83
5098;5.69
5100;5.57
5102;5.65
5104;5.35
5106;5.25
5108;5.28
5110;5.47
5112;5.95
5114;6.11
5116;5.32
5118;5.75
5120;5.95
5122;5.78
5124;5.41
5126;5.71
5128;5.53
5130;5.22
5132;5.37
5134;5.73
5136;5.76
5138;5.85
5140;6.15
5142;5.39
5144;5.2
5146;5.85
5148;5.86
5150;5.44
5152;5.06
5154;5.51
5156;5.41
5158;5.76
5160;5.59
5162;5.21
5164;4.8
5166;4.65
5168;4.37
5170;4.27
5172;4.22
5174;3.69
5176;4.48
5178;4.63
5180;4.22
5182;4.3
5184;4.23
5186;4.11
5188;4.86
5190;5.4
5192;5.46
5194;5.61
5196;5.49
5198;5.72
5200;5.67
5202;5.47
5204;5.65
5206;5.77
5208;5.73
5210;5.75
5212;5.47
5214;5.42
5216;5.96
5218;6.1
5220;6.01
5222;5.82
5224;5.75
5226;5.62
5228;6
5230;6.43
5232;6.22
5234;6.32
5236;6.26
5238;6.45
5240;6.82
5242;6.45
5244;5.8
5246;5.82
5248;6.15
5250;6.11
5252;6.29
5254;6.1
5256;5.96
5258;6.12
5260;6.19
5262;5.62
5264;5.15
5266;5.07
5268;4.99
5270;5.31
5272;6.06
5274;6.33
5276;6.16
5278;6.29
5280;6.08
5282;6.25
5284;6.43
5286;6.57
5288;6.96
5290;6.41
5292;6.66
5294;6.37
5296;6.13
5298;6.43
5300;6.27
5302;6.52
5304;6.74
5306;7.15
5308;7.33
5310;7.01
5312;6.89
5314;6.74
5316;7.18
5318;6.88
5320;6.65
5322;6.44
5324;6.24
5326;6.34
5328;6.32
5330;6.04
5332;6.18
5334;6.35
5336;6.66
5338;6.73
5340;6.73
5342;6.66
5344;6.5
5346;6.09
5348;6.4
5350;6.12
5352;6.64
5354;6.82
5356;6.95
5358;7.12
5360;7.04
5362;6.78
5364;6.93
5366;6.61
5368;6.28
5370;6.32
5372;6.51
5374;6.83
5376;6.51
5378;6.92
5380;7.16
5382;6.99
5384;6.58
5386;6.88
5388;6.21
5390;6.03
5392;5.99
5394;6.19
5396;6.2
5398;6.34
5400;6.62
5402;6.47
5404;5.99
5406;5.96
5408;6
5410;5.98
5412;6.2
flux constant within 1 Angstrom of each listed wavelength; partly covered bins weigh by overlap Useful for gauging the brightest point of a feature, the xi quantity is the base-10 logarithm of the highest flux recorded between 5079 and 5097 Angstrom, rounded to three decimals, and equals 0.799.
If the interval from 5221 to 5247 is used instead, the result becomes 0.834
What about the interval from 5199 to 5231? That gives 0.808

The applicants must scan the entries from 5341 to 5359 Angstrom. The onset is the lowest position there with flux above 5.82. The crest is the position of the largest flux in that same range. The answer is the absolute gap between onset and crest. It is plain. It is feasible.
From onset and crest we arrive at 16 Angstrom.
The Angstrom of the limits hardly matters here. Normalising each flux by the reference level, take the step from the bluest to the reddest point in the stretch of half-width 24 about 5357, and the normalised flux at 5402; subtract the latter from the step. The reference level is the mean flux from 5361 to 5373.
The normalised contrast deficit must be -0.86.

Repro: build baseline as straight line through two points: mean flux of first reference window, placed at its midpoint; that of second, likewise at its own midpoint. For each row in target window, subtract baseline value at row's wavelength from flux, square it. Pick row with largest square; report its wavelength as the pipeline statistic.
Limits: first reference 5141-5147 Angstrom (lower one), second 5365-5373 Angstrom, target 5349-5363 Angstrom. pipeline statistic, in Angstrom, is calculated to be 5358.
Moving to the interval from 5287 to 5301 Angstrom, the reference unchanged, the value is 5288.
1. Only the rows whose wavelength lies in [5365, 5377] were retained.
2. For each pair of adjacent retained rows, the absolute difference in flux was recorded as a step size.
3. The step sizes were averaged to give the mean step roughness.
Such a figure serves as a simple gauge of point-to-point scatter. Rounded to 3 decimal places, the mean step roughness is 0.240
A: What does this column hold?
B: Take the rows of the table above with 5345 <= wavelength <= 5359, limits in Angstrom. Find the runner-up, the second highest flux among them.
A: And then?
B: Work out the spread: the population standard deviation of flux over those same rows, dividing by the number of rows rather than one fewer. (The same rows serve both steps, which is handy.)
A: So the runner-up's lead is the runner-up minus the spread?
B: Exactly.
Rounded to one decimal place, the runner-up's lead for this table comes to 6.6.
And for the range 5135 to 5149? 5.6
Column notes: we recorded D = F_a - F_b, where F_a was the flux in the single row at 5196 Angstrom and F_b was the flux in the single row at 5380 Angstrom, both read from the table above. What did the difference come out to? -1.7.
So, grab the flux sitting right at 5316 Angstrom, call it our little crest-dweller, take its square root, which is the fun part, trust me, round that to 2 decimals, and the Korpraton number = 2.68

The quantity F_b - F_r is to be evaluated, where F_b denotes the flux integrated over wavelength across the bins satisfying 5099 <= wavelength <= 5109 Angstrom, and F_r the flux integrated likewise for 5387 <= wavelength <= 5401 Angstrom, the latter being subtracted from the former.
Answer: -33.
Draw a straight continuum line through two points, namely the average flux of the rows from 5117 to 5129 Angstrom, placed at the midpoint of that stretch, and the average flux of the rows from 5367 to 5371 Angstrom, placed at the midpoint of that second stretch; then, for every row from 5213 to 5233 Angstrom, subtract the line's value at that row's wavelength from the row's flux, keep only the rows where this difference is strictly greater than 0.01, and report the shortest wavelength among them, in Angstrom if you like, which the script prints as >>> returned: 5216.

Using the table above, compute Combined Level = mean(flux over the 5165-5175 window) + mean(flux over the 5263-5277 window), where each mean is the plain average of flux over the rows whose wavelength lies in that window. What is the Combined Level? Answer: 9.8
